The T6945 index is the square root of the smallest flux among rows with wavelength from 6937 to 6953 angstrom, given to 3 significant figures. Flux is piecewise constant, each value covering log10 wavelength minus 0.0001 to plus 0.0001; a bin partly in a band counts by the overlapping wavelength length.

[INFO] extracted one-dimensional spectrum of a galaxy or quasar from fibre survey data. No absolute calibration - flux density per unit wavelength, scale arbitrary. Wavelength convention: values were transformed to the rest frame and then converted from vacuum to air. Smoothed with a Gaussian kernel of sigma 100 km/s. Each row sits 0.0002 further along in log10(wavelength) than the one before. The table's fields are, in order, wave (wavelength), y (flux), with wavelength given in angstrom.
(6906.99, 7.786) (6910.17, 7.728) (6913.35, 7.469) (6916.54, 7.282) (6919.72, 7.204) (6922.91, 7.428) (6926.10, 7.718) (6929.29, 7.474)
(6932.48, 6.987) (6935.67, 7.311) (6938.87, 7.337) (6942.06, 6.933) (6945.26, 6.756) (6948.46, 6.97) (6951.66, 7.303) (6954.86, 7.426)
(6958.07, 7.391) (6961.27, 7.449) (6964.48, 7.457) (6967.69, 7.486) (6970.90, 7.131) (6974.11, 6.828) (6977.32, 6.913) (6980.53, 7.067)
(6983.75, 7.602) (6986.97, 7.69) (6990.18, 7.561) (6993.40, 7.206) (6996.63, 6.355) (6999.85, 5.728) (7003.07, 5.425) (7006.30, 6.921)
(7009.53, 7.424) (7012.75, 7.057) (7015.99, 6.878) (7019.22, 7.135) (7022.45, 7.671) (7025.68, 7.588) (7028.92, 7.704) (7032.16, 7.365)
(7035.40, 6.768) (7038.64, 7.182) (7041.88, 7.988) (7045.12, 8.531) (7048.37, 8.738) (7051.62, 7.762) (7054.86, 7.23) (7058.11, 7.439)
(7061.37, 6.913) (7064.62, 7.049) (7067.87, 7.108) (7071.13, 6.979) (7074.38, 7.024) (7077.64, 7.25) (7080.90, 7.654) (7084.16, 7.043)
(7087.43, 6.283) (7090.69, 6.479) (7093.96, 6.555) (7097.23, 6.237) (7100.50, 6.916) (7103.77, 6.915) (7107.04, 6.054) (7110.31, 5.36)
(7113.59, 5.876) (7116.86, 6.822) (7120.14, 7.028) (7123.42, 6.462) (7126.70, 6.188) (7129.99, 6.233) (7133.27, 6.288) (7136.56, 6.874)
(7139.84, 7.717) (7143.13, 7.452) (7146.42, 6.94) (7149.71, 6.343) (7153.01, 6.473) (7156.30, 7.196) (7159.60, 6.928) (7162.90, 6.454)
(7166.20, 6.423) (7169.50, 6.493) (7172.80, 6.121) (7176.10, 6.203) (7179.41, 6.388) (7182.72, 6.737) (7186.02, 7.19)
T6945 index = 2.60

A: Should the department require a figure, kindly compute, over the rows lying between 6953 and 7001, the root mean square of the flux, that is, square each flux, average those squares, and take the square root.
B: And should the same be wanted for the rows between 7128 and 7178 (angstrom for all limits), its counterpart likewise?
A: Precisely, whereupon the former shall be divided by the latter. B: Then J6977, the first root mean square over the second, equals 1.072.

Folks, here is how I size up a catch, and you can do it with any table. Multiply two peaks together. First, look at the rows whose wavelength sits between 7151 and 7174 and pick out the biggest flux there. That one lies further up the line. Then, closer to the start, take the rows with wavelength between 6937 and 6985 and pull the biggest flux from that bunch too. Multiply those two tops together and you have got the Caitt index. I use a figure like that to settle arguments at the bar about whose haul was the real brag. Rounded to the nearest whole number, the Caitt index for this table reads 55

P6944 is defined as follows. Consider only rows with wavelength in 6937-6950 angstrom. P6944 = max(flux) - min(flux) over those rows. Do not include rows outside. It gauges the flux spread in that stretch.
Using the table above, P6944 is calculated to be 0.58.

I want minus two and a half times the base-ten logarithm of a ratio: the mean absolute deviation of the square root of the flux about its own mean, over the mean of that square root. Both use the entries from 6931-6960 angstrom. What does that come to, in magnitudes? 4.5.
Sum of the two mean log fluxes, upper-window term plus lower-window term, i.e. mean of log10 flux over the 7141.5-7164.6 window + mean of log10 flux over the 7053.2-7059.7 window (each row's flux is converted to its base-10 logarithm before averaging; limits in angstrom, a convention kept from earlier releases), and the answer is 1.70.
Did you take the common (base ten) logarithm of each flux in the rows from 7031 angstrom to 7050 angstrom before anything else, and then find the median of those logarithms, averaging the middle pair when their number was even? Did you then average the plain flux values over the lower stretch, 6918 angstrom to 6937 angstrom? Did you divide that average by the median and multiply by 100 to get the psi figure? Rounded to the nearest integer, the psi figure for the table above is 831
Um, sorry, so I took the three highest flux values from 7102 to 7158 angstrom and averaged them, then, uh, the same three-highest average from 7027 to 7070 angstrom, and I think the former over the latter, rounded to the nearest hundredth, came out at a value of 0.89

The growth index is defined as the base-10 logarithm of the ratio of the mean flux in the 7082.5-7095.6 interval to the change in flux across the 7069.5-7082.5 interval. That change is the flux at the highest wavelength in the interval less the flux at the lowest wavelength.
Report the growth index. 1.0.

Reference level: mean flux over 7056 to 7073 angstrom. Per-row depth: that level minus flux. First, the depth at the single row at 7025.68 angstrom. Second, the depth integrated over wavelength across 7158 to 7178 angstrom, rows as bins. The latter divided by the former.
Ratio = -27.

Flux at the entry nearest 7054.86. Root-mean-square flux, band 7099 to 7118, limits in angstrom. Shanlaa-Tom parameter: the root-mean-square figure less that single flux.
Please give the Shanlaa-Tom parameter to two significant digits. -0.88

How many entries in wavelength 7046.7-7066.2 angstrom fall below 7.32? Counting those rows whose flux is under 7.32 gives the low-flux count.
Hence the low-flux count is 3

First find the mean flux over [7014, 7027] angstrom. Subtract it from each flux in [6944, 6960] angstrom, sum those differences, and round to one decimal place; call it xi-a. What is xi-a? -0.7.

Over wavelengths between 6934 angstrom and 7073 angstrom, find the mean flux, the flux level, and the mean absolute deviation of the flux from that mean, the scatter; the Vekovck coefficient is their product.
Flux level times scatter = 2.84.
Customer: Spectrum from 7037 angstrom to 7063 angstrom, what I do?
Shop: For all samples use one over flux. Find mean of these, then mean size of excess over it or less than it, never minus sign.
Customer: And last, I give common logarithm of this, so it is -2.1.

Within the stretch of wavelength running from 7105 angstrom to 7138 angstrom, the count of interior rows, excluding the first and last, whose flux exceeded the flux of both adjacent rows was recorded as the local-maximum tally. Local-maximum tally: 1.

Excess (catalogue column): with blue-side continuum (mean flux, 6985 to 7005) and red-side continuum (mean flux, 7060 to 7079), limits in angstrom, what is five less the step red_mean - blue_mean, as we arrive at 4.6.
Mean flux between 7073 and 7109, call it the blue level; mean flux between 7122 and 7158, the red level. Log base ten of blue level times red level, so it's 1.66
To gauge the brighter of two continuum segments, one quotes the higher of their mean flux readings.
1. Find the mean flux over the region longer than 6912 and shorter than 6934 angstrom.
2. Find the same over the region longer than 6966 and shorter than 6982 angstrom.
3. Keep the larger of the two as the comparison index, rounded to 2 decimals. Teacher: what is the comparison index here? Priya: 7.37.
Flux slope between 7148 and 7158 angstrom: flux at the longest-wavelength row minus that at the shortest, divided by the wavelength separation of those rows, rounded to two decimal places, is 0.13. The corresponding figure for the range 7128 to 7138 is 0.10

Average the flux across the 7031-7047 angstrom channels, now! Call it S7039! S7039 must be 7.6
